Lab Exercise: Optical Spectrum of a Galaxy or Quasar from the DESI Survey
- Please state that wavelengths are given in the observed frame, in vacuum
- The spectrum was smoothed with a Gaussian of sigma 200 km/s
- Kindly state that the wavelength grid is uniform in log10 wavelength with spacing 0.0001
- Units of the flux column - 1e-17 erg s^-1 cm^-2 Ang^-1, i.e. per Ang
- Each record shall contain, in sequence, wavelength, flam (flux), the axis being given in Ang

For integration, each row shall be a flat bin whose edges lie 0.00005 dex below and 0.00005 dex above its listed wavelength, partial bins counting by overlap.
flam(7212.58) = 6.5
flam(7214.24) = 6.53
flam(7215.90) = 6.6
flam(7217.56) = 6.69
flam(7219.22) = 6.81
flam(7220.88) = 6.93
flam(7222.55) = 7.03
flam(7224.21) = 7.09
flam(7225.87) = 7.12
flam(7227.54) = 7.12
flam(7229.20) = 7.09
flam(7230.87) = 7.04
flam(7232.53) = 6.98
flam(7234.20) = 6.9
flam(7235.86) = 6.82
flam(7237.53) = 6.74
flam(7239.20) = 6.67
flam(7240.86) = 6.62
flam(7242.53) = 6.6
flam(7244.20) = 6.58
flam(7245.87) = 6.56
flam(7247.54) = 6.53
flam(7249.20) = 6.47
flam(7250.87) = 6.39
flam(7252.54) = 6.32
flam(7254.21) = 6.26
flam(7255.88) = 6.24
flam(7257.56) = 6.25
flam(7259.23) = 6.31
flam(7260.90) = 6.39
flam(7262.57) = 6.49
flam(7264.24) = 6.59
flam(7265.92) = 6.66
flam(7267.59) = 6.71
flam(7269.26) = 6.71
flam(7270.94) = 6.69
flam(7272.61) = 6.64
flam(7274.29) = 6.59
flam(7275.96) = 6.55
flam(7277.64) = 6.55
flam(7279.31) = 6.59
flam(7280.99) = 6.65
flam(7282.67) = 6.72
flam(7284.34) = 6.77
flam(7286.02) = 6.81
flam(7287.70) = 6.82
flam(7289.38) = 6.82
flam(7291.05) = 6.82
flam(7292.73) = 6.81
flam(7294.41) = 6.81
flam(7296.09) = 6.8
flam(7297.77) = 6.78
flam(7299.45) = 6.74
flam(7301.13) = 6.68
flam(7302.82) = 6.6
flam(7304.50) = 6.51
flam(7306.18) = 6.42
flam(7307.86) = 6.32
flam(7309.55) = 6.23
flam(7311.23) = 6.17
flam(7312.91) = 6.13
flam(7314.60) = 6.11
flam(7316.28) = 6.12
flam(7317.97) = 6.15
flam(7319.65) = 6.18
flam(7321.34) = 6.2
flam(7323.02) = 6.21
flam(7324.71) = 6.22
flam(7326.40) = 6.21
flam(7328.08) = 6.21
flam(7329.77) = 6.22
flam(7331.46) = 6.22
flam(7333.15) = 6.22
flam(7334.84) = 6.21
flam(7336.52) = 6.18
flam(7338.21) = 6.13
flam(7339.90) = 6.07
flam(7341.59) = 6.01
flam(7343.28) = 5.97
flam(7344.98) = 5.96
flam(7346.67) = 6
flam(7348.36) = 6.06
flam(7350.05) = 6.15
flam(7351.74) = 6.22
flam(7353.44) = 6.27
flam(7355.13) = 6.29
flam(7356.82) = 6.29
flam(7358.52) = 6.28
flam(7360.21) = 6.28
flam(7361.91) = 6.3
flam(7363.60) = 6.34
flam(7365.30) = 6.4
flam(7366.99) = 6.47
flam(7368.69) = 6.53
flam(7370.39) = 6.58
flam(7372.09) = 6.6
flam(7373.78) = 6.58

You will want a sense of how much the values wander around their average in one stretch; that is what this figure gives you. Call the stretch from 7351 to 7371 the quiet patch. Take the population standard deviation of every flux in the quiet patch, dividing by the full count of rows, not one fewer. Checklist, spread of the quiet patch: 0.11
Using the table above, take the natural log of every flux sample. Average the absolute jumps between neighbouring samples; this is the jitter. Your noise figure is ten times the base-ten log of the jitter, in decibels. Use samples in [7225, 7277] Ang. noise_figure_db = -21.2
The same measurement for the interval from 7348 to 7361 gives -22.6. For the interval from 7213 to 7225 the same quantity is -18.6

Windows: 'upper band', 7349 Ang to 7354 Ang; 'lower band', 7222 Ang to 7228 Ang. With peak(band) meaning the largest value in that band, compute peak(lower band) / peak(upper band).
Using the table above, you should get 1.14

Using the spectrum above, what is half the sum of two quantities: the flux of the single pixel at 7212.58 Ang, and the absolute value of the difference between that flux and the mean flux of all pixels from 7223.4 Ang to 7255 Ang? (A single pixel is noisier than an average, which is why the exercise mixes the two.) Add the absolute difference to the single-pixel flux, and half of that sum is 3.37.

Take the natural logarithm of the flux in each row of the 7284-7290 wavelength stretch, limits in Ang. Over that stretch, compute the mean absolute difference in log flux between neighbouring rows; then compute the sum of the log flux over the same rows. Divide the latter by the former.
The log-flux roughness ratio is 3127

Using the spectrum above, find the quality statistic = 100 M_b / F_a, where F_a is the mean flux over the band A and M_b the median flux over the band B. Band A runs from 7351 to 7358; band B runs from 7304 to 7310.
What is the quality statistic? 102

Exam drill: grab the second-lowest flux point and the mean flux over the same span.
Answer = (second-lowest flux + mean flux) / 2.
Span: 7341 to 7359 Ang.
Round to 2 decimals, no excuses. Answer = 6.05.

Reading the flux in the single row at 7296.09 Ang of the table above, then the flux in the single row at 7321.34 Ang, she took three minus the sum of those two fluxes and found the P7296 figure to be -10.0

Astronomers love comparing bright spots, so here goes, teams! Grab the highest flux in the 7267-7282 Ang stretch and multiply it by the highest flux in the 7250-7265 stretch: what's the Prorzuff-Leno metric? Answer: 44.2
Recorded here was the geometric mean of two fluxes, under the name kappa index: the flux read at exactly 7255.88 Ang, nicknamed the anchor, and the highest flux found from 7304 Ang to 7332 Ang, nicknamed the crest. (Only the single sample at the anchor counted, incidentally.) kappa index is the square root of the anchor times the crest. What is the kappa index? 6.4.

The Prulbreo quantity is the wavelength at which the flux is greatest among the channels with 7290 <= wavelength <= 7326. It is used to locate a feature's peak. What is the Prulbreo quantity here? 7291.05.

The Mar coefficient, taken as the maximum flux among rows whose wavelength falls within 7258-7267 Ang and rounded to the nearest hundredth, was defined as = 6.66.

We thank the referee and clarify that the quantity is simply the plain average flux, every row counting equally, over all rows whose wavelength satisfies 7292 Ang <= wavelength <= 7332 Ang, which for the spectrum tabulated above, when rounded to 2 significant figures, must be 6.4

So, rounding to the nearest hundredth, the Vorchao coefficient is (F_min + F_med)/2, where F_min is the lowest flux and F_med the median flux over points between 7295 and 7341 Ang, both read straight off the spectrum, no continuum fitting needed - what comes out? 6.14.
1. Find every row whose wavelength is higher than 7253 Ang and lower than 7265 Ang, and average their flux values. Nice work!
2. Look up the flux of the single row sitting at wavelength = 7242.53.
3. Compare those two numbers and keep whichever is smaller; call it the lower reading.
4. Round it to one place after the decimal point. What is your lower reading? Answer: 6.4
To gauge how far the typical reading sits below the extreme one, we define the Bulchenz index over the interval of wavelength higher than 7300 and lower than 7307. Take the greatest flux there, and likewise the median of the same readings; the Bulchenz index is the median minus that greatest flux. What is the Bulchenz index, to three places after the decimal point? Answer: -0.125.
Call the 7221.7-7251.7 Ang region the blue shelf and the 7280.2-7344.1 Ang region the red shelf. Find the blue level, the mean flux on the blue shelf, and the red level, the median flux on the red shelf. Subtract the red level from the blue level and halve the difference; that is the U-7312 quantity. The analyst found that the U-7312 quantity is 0.289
